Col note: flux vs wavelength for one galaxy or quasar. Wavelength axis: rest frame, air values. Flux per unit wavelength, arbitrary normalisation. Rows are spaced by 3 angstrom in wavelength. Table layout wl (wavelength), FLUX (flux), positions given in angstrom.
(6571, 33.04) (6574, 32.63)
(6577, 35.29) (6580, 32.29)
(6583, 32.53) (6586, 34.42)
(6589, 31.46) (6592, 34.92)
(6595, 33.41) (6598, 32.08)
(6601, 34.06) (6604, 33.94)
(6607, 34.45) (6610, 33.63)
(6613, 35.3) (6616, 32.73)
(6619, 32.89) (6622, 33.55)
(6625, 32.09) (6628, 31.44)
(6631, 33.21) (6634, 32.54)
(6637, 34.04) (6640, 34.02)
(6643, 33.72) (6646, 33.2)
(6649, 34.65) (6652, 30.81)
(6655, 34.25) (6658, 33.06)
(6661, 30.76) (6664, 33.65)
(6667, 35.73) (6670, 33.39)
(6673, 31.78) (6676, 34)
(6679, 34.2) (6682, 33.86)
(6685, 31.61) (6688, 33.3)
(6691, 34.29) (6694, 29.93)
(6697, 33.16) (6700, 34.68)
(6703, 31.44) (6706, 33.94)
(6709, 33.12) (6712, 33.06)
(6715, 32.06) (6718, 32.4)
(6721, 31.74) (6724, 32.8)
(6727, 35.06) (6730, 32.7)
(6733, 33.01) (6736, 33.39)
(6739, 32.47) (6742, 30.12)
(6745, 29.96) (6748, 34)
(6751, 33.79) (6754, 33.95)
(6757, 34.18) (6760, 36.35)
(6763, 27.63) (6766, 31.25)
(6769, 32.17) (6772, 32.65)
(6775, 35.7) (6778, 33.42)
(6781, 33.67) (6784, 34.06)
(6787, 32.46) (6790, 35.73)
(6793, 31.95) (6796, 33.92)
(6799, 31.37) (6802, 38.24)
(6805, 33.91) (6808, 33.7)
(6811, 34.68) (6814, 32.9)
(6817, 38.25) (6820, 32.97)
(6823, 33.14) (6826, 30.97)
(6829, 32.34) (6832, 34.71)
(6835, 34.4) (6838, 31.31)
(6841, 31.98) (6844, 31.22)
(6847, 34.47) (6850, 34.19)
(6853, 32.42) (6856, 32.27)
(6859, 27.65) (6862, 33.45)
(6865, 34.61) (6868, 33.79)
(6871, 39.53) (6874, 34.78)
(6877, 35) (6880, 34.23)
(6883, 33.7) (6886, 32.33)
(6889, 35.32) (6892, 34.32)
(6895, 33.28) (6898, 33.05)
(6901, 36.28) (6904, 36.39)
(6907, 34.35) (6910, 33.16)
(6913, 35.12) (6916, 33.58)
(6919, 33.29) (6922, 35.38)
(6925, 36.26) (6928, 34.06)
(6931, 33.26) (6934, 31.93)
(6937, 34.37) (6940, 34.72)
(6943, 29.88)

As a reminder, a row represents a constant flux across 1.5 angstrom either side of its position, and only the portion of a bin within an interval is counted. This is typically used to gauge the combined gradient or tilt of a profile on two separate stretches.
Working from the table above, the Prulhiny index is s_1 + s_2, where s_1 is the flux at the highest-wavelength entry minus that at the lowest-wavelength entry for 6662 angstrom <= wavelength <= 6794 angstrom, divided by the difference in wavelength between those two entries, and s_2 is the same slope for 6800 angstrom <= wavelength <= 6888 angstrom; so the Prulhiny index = -0.084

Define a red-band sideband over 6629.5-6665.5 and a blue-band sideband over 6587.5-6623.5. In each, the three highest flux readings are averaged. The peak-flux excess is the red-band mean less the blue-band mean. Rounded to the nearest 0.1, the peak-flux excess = -0.6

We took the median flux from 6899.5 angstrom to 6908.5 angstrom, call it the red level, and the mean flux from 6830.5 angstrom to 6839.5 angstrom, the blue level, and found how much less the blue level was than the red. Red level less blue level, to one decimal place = 2.8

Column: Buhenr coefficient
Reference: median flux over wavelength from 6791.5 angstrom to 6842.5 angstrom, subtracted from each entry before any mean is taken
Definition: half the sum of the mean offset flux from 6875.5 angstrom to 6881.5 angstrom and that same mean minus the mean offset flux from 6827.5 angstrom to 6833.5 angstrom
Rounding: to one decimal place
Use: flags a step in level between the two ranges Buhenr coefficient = 1.3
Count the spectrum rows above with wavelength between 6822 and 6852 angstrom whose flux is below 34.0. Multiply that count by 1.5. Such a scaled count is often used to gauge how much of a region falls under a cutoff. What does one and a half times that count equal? 9.0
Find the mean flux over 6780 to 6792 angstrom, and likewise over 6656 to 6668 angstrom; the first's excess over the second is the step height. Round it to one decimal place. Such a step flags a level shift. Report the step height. 0.7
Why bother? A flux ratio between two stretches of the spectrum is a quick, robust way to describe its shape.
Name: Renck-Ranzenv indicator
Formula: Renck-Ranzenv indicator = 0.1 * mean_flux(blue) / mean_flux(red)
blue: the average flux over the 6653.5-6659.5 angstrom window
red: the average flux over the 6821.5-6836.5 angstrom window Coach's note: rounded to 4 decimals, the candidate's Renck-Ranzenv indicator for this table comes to 0.1016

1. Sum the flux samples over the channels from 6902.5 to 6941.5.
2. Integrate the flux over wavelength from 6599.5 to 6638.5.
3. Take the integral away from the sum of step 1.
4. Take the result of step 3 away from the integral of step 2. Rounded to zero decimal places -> 2157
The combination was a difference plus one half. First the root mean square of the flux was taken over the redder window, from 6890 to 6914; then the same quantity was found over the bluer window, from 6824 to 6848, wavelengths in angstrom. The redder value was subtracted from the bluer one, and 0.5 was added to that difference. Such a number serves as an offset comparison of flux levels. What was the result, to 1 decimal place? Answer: -1.3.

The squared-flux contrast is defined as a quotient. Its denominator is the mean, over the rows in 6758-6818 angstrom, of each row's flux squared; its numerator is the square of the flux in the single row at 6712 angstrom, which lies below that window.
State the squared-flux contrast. 0.96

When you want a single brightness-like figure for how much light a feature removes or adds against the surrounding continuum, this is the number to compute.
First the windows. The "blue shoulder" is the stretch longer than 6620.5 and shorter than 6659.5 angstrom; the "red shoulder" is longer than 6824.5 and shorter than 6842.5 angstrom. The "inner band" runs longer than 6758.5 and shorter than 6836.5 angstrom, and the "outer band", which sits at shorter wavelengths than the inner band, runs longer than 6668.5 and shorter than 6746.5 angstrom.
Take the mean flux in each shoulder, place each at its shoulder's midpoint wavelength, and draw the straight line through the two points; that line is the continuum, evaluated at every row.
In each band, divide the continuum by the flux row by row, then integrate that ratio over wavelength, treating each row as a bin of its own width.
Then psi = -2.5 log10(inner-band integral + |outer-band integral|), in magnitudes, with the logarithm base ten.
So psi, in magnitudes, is -5.48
